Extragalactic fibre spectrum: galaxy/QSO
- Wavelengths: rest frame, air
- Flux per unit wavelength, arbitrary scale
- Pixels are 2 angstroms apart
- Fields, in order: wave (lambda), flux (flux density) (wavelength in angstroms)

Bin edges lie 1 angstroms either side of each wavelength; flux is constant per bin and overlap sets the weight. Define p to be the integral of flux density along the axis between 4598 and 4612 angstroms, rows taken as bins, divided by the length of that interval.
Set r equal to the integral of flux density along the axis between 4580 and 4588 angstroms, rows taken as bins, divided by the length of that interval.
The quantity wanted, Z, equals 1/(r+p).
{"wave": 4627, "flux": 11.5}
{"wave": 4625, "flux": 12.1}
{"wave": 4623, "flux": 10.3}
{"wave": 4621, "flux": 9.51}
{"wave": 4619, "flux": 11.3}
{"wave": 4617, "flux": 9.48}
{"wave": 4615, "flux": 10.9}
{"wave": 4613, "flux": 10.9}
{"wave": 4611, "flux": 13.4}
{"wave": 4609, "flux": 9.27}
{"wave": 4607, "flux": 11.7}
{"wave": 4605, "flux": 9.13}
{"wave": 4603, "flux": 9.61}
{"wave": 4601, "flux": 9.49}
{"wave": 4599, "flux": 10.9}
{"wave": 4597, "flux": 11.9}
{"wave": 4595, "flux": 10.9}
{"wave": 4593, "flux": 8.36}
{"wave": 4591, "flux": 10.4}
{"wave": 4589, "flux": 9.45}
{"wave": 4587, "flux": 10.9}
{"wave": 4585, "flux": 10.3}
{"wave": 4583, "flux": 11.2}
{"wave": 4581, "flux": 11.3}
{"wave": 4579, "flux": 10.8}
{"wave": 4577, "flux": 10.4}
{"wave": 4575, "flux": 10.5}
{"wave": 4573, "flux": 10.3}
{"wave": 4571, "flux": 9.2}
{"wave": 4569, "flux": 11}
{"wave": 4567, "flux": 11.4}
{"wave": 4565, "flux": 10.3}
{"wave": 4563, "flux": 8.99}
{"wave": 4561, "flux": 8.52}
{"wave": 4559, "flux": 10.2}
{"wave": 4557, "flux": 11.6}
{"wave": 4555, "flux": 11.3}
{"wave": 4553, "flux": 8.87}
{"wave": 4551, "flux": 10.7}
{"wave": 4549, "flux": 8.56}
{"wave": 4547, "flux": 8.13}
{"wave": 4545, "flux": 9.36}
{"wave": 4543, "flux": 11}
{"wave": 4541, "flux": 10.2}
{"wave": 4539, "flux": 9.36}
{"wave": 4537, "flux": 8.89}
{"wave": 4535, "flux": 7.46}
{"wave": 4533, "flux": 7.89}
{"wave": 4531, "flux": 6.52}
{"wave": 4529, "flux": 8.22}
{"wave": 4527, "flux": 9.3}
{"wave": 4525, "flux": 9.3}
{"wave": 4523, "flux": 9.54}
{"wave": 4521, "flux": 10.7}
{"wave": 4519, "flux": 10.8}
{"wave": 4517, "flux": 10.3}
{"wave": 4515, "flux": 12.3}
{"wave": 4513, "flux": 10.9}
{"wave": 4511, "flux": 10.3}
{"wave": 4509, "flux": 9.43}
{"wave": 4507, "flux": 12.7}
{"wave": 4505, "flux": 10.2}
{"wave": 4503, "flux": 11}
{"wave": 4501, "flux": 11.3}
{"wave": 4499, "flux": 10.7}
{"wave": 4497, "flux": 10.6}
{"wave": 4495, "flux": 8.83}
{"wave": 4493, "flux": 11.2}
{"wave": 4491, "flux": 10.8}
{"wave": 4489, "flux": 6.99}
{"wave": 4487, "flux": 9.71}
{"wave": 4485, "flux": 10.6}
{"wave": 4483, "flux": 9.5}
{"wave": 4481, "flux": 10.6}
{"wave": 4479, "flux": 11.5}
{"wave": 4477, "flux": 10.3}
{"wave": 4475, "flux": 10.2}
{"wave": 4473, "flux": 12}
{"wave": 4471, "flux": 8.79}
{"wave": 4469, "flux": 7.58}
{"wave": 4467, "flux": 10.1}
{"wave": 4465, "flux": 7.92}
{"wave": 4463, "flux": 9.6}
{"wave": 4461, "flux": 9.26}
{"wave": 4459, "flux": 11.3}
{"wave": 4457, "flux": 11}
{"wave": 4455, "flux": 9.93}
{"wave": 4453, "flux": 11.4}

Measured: 0.047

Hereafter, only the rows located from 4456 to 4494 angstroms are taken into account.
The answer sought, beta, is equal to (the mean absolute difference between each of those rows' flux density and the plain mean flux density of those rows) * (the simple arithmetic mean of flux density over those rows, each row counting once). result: 10.7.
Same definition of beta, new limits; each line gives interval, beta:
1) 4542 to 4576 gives 9.8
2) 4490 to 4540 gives 11.6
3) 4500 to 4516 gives 9.0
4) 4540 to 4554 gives 8.9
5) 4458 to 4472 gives 8.9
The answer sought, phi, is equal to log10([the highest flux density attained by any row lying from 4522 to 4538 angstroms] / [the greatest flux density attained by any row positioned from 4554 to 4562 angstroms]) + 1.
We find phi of 0.92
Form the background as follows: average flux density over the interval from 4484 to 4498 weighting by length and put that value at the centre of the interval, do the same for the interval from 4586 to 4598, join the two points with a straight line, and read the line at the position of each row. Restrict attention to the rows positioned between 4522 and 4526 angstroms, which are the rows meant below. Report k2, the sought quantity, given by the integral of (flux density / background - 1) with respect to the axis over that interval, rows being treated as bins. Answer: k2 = -0.2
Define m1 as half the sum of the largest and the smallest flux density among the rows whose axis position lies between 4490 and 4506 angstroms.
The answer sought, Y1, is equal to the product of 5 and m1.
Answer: 50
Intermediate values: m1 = 10.1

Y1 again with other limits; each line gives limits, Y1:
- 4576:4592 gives 52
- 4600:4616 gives 56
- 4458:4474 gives 49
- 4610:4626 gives 57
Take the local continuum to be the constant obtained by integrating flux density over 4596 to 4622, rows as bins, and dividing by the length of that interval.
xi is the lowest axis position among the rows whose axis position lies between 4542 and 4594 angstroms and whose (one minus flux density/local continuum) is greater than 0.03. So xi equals 4545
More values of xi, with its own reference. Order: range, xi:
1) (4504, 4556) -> 4505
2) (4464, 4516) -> 4465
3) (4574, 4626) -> 4589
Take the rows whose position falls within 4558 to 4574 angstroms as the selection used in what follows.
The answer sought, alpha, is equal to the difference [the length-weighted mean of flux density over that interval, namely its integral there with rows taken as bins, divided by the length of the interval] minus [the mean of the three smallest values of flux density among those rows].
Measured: 1.09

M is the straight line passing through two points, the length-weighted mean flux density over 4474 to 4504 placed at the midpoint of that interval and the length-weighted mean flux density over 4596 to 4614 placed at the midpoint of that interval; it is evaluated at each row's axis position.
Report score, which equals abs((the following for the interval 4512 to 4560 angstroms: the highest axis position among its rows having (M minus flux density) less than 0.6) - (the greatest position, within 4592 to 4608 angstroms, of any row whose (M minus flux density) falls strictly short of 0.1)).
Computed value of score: 48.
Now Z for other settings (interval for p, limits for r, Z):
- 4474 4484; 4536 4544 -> 0.049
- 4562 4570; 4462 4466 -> 0.052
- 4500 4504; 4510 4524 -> 0.046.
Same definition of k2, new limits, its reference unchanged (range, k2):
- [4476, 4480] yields 0.5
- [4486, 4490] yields -0.6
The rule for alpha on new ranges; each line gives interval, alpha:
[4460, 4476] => 1.33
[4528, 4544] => 1.40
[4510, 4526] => 0.80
